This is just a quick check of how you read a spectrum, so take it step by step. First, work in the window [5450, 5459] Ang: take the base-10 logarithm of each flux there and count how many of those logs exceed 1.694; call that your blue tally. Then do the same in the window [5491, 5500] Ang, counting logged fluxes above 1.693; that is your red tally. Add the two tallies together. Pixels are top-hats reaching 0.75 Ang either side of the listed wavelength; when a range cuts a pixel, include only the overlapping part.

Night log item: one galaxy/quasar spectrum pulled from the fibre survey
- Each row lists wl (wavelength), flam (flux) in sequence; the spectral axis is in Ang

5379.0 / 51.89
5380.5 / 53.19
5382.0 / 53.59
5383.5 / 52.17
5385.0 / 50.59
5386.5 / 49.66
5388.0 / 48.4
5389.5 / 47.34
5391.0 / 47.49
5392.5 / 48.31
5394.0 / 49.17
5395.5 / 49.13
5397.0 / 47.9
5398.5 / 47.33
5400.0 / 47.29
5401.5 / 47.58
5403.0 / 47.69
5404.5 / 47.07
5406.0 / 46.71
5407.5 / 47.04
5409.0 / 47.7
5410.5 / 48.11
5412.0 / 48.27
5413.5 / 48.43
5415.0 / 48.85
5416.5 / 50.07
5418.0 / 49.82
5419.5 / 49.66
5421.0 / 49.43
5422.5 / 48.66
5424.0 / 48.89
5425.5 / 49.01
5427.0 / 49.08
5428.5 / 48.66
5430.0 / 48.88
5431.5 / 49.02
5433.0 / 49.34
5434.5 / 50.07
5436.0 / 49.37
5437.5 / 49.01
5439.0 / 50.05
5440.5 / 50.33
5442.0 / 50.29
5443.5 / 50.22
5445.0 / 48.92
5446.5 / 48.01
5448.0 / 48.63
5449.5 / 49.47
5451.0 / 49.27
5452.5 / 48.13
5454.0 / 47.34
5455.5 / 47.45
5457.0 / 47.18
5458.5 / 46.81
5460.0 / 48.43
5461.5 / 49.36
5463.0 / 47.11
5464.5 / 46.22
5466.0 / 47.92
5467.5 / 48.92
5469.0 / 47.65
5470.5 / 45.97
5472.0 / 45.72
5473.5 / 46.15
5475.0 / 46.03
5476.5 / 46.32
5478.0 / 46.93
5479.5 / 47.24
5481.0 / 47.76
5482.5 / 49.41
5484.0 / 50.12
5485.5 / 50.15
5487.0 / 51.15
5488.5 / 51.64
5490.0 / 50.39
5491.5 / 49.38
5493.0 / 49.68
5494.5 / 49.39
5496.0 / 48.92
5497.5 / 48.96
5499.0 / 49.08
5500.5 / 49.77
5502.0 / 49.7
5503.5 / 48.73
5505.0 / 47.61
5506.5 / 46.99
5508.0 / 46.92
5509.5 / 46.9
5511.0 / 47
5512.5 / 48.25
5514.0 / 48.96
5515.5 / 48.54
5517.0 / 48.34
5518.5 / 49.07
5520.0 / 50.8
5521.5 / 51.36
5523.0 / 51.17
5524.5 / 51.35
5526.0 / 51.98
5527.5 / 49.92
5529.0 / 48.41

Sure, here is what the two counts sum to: 3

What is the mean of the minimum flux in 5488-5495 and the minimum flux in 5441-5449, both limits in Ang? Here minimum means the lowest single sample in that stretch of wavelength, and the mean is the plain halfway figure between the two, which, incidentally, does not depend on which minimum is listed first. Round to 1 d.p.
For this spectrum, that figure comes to 48.7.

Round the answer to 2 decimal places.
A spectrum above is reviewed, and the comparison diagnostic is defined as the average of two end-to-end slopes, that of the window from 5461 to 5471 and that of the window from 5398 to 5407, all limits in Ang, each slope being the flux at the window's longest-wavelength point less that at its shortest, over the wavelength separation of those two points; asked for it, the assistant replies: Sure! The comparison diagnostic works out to -0.23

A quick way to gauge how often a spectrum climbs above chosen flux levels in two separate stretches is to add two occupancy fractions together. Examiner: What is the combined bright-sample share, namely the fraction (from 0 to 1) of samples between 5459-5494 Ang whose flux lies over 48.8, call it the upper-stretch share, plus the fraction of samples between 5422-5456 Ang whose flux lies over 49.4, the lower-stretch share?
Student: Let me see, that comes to 0.70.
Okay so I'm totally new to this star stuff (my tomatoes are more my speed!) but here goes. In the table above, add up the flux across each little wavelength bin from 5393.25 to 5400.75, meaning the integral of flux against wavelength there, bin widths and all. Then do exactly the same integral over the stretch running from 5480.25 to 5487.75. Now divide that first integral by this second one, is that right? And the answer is 0.97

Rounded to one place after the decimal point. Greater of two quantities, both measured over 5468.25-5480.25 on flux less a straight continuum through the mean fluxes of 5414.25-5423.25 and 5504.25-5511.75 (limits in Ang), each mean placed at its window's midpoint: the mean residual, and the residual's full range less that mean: 3.3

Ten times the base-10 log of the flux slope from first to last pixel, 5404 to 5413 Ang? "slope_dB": -8.0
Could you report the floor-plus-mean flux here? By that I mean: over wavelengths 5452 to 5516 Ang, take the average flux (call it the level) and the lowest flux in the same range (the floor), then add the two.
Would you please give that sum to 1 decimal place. 93.9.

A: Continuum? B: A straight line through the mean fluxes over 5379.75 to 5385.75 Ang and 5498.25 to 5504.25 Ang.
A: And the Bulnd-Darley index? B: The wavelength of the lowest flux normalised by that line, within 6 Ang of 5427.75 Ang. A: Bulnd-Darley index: 5422.5 Ang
